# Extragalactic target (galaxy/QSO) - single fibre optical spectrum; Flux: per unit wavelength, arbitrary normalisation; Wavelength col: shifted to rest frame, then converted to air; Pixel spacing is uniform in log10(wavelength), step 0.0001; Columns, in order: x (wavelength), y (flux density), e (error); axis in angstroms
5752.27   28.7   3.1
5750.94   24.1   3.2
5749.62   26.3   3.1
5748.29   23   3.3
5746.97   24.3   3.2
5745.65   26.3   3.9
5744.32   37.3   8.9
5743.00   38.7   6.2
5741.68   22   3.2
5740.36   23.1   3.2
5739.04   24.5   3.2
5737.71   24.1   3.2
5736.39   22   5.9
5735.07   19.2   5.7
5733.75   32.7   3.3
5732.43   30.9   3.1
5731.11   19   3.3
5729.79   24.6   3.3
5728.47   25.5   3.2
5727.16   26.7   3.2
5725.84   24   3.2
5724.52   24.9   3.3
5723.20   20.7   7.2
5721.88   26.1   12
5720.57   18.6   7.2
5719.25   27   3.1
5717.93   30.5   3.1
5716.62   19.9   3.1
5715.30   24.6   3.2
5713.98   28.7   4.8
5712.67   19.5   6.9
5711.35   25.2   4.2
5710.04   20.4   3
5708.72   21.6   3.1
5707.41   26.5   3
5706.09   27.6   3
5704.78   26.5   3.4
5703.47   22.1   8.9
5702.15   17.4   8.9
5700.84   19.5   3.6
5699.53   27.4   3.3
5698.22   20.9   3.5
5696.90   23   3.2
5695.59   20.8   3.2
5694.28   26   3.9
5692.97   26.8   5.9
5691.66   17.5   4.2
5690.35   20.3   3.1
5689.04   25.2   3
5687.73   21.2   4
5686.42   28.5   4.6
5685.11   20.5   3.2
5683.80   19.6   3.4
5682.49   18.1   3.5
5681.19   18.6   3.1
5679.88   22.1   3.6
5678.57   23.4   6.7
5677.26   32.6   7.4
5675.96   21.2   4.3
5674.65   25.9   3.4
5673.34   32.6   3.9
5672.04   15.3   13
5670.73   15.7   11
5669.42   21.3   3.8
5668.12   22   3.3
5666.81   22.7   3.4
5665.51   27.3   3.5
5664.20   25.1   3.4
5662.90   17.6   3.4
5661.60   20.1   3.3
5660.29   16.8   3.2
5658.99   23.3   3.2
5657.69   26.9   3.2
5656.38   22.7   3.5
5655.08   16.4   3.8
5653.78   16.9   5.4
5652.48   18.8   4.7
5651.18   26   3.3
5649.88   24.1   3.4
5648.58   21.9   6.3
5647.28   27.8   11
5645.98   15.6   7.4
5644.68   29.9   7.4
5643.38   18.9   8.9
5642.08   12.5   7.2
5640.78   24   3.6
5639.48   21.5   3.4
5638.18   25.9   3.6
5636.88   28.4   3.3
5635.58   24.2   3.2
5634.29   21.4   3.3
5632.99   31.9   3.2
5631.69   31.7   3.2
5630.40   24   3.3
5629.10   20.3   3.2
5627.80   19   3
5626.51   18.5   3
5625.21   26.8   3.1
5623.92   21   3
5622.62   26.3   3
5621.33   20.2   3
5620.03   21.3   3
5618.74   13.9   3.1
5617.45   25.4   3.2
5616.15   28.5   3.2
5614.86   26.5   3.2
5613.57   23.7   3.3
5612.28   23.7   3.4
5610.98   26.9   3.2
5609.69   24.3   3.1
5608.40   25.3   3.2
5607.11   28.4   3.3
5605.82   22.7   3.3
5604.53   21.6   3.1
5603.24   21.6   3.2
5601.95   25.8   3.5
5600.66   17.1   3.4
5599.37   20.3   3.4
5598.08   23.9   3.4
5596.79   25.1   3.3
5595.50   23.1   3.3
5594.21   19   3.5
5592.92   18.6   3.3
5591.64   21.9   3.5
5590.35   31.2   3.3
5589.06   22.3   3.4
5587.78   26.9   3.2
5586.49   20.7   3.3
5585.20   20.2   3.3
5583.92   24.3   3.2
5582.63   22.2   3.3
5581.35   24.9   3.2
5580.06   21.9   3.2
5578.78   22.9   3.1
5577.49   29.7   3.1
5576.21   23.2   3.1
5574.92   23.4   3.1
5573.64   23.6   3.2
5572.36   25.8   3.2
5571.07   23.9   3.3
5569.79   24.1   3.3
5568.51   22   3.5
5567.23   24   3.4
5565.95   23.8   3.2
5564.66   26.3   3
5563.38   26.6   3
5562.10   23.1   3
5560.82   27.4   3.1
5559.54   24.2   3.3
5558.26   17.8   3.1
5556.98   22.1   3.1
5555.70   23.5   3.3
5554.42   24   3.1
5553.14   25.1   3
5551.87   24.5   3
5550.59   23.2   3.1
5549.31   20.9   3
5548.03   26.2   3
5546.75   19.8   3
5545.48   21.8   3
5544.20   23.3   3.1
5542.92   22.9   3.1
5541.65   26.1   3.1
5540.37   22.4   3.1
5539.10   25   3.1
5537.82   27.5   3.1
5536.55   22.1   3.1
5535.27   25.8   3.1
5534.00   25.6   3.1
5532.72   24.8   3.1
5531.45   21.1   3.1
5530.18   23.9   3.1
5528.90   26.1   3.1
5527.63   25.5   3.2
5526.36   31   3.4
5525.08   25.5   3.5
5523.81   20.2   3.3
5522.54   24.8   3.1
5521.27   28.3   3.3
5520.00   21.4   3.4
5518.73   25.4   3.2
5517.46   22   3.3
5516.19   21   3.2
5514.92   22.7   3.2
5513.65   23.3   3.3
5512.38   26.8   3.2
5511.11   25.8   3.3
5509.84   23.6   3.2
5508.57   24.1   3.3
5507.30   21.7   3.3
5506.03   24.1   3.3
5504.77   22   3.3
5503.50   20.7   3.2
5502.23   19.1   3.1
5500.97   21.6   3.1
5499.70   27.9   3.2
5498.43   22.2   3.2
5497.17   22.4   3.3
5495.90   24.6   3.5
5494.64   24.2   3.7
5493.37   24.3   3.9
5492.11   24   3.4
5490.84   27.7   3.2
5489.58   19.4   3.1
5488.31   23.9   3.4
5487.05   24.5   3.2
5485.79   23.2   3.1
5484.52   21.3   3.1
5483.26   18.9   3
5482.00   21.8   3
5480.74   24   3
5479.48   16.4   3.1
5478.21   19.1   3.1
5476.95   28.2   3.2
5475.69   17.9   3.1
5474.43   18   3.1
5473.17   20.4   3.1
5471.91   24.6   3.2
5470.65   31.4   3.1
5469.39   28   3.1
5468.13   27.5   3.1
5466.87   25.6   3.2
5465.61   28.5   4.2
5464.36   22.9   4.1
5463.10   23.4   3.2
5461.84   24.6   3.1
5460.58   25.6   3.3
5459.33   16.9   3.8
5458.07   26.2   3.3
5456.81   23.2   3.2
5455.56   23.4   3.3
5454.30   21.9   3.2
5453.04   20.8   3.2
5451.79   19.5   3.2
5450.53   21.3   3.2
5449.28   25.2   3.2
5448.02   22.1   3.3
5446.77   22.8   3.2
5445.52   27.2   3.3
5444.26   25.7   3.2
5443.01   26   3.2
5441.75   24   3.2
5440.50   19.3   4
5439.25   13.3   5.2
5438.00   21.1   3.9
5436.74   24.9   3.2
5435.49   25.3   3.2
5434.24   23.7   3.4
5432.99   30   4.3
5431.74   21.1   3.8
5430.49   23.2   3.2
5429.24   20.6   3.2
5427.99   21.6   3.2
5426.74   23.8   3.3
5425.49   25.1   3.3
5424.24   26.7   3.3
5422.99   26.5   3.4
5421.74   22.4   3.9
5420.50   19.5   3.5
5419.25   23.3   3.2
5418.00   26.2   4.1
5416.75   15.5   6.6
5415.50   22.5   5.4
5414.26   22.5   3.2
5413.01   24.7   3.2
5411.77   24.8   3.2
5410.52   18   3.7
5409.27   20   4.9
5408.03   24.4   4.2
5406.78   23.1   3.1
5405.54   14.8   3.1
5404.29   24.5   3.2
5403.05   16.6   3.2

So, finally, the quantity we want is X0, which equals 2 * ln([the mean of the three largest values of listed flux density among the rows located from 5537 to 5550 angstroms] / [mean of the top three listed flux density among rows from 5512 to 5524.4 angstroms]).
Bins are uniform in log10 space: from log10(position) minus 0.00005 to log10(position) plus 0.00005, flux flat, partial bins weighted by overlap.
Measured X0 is -0.017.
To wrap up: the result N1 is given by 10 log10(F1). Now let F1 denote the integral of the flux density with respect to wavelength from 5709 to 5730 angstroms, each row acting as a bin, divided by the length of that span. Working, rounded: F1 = 24.1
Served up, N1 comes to 13.8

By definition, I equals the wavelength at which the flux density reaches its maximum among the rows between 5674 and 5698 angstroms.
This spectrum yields 5677.26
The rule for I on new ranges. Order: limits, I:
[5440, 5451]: 5445.52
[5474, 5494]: 5476.95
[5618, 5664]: 5632.99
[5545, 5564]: 5560.82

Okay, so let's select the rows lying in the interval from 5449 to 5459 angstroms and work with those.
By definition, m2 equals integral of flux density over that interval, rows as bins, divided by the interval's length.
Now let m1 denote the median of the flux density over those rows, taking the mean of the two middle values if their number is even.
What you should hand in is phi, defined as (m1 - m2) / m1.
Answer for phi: 0.006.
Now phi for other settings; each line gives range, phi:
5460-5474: 0.001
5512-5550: 0.011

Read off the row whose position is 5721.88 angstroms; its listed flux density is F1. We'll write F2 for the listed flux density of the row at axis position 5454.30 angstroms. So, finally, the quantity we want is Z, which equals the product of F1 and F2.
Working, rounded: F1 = 26.1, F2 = 21.9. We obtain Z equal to 572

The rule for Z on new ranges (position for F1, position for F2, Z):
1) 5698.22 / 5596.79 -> 525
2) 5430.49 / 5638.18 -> 601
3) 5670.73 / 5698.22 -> 328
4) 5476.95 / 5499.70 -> 787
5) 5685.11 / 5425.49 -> 515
